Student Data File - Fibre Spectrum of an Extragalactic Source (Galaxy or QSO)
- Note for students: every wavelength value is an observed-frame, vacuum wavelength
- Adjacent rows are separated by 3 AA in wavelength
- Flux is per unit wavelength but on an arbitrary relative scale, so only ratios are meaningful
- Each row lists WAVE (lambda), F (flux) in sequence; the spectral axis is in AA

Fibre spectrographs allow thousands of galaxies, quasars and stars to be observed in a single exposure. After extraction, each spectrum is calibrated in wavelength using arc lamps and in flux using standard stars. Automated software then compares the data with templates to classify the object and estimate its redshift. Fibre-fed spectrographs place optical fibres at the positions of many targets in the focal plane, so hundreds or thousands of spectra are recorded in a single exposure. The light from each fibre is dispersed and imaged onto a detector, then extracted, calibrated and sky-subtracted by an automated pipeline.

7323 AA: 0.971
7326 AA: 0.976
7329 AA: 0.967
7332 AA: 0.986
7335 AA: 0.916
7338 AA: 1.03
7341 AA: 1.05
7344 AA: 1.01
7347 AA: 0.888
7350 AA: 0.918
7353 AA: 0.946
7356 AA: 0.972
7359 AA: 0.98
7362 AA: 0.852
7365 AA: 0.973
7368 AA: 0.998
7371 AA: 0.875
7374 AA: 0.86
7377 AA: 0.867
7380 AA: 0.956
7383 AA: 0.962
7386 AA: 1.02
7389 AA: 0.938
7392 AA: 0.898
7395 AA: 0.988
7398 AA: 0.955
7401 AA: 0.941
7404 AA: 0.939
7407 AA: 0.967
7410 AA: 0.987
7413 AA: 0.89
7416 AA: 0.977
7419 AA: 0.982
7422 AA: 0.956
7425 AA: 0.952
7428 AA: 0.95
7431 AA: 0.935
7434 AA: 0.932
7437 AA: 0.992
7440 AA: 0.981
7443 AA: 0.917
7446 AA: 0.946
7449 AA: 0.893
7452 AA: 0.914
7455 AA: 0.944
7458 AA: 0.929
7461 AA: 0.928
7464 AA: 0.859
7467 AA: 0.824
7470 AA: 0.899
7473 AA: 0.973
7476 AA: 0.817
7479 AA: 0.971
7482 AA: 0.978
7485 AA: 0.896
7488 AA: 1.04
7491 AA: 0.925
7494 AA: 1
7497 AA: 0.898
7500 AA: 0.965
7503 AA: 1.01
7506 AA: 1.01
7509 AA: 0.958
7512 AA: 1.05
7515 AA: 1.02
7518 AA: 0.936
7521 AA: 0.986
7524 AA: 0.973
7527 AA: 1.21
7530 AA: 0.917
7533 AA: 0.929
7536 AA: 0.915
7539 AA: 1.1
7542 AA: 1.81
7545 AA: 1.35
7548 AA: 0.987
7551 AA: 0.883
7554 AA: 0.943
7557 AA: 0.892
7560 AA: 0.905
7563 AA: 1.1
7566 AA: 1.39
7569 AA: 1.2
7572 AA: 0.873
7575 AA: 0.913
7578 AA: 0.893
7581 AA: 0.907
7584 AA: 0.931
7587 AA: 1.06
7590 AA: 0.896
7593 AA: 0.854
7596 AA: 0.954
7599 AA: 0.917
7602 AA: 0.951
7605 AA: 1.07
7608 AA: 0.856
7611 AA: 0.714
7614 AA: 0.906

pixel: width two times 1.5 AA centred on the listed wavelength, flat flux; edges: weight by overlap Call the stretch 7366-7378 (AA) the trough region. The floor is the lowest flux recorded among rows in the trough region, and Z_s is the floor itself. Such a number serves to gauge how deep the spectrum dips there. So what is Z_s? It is 0.86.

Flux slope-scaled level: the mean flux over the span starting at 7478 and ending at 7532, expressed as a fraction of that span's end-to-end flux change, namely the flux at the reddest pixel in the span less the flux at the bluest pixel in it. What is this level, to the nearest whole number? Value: -18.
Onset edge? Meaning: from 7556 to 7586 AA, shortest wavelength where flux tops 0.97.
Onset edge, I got 7563 AA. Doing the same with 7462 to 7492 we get 7473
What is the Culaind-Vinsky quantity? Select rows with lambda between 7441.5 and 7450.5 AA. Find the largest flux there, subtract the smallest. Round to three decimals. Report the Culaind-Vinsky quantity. 0.053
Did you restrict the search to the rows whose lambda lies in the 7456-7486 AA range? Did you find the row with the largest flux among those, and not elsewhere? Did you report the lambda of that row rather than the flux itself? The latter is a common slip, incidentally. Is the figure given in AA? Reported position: 7482 AA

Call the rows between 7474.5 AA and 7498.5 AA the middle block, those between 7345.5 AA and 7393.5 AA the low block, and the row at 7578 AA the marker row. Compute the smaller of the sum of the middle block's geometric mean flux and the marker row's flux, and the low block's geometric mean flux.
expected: 0.930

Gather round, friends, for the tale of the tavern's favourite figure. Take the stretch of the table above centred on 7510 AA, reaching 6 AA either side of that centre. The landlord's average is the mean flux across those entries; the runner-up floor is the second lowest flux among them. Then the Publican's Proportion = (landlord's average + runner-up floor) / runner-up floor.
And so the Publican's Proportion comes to 2.00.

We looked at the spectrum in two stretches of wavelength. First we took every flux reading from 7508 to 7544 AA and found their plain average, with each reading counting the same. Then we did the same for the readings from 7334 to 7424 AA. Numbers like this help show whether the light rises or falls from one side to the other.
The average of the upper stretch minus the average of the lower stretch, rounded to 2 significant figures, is 0.12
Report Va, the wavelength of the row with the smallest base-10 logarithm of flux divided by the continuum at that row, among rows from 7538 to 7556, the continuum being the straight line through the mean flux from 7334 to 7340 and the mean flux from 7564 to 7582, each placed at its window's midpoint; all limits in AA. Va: 7551 AA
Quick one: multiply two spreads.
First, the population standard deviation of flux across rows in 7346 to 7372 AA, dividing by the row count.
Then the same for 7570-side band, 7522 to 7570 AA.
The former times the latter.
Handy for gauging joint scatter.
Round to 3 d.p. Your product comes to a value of 0.012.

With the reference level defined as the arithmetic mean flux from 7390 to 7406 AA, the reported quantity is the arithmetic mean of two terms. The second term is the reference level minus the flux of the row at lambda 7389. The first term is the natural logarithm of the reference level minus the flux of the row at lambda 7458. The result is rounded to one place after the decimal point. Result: -2.1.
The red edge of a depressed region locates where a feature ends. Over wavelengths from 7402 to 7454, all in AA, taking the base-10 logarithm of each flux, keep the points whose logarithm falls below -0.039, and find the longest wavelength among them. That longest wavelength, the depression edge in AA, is 7452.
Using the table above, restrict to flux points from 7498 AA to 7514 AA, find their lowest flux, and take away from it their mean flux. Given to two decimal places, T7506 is -0.04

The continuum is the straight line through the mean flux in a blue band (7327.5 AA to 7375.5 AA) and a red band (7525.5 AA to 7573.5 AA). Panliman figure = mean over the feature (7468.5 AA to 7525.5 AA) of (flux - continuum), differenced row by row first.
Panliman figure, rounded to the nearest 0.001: -0.088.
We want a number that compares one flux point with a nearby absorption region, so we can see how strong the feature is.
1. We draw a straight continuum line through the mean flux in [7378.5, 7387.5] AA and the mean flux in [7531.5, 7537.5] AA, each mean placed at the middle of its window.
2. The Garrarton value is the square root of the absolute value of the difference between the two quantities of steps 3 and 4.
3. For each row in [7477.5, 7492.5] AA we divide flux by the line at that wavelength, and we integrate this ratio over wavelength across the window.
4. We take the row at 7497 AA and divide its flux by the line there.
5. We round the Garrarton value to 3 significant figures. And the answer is 3.79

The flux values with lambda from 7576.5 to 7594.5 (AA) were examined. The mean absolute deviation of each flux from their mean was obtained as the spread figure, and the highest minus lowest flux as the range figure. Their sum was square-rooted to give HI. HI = 0.50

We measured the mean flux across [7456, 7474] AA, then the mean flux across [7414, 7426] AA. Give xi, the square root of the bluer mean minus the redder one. 0.25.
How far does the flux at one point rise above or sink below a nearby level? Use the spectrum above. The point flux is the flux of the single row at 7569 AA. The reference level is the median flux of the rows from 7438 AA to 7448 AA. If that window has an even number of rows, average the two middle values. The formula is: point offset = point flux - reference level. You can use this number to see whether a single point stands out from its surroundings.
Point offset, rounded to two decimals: 0.25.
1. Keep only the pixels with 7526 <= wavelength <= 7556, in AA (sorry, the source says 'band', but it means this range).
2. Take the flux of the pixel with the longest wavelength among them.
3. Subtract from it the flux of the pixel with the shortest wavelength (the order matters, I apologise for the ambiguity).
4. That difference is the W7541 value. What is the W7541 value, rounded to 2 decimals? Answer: -0.27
